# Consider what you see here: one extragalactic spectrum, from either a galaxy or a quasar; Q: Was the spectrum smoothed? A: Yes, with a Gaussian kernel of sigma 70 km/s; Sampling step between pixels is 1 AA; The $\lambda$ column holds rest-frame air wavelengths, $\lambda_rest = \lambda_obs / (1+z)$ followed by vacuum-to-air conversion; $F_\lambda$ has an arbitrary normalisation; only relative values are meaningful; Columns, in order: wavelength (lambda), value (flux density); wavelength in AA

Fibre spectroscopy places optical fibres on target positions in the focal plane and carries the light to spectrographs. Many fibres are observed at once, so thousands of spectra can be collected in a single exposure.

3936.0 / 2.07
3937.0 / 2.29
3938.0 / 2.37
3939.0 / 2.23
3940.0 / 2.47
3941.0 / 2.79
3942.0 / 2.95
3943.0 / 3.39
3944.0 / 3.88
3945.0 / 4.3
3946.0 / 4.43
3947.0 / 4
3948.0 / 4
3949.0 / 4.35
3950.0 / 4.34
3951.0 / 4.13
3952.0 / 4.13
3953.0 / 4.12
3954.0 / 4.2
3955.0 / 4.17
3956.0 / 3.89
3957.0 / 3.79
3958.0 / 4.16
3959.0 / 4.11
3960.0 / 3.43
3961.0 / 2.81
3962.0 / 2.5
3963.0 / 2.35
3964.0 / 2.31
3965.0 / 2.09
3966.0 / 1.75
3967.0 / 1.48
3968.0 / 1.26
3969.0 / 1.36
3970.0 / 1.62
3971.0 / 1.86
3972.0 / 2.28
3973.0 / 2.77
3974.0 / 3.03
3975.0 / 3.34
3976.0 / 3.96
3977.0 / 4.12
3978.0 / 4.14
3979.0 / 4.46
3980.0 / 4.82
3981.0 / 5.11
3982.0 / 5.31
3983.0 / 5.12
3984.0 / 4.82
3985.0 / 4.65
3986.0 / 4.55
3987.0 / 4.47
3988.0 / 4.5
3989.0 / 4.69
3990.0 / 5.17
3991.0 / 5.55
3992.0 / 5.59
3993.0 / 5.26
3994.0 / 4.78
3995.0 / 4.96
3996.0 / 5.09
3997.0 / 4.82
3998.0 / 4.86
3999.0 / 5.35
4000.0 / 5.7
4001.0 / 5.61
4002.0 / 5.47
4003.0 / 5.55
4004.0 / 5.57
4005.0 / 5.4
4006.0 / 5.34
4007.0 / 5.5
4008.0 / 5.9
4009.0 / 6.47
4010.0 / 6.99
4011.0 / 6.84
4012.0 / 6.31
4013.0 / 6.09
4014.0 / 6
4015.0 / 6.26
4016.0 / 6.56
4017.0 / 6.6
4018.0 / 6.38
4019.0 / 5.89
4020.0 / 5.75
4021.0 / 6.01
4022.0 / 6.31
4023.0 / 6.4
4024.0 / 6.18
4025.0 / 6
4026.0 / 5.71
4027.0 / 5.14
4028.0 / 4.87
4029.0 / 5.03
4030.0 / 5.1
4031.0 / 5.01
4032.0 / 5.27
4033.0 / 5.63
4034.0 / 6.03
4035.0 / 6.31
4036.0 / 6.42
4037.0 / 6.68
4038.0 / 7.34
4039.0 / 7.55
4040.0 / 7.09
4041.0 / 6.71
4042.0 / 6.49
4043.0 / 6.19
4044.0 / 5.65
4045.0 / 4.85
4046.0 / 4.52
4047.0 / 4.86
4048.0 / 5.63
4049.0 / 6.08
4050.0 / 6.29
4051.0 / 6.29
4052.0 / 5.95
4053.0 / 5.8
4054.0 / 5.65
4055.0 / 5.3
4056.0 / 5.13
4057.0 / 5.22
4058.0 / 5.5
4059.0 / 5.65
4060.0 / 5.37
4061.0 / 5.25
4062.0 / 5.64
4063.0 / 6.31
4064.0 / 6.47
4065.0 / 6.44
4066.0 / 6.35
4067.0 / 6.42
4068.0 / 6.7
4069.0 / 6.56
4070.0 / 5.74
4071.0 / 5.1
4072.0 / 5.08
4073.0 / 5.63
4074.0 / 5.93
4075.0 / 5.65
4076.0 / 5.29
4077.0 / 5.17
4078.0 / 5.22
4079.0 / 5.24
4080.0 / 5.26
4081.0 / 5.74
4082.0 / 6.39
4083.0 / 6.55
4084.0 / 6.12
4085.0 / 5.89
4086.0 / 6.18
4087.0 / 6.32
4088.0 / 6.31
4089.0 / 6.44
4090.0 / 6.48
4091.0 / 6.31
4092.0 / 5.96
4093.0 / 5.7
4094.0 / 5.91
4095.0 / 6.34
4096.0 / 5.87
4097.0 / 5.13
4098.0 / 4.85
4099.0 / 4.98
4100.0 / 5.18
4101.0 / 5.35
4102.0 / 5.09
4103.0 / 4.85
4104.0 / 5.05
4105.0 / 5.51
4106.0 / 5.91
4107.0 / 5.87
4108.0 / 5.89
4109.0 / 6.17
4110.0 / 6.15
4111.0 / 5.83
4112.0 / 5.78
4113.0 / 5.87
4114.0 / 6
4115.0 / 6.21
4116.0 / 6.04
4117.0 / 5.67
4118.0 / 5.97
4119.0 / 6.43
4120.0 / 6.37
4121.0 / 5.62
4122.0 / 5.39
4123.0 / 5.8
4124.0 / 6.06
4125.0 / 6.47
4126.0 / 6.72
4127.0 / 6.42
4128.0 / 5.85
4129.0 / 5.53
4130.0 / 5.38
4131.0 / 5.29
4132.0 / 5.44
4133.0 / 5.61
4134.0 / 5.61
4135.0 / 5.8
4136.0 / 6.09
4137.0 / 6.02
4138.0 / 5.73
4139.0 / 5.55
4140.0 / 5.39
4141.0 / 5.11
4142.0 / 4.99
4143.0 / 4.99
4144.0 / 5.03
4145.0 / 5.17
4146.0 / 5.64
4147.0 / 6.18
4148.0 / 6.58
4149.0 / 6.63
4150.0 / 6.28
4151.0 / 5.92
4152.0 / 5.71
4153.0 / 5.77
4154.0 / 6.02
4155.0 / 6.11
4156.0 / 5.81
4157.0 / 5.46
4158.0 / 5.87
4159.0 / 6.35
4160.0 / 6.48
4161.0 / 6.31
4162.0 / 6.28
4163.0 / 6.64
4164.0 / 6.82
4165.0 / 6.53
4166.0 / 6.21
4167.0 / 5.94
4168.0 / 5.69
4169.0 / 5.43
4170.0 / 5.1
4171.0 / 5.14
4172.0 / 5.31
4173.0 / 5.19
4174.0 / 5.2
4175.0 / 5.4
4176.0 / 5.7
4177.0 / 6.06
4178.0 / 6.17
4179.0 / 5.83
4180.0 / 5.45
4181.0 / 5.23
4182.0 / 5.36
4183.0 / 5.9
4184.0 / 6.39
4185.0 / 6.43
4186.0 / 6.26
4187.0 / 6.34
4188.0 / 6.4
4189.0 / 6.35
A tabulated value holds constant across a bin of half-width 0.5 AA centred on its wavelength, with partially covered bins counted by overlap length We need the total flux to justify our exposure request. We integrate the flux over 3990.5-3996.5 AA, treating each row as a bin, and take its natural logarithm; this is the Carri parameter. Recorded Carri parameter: 3.4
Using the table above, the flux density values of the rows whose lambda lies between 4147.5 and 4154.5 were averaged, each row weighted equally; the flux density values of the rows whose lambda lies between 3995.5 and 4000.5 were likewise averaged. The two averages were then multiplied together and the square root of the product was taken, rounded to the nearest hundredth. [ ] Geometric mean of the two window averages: 5.63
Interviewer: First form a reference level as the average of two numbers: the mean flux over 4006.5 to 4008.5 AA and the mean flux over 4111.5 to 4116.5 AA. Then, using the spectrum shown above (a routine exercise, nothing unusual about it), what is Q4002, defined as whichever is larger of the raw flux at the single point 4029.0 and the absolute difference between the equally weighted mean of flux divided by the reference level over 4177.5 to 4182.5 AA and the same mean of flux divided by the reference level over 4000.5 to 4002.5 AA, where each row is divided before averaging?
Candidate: 5.0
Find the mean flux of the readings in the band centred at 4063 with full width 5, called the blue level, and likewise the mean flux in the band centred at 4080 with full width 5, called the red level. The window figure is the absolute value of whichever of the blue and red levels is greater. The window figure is 6.0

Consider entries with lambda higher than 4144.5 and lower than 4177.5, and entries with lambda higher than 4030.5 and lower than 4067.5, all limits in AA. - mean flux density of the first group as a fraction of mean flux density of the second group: 1.00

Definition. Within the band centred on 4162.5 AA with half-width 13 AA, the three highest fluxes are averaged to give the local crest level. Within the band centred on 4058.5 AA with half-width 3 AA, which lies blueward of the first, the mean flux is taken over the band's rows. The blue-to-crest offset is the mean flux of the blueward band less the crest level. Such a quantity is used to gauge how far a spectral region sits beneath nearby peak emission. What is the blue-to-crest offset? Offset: -1.3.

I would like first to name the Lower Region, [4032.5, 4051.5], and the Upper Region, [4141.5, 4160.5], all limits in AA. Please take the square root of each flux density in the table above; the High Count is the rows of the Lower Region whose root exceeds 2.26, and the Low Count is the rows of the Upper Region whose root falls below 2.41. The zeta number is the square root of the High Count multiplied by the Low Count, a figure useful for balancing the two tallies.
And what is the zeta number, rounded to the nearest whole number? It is 11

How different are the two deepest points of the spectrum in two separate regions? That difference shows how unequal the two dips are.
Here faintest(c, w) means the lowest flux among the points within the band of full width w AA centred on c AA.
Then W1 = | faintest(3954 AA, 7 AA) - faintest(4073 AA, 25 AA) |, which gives 1.3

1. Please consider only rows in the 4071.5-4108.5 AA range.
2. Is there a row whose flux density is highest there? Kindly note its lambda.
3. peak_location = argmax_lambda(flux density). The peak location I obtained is 4083.0 AA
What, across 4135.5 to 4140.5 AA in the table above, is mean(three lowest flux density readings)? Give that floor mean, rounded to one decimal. 5.6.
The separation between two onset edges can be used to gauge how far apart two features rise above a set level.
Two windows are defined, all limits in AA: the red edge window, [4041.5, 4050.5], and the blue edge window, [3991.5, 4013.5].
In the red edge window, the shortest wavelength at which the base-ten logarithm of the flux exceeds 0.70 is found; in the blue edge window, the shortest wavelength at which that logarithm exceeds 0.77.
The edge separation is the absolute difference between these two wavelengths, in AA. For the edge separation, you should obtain 34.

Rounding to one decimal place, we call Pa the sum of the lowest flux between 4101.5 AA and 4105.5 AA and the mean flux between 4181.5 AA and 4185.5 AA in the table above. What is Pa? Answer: 10.9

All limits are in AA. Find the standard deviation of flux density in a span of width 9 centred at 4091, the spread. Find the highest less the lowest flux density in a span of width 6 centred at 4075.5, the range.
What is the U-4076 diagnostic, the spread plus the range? 1.0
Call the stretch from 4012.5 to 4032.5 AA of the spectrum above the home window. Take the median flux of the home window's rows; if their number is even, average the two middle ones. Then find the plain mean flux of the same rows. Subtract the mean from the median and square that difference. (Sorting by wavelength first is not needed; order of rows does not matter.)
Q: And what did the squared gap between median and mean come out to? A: 0.030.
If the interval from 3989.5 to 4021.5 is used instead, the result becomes 0.019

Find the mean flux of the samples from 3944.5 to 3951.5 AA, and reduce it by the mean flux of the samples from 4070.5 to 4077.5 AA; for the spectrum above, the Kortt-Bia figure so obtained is -1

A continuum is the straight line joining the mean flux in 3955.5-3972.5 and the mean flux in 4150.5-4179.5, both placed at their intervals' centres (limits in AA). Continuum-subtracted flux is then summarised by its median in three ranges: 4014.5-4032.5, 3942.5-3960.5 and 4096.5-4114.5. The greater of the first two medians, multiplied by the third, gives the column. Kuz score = 1.7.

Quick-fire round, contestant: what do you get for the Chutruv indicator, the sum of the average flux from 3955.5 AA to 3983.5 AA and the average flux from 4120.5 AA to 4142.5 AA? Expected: 8.9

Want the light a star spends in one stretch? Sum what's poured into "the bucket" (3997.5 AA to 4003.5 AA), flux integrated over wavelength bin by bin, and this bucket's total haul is 33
